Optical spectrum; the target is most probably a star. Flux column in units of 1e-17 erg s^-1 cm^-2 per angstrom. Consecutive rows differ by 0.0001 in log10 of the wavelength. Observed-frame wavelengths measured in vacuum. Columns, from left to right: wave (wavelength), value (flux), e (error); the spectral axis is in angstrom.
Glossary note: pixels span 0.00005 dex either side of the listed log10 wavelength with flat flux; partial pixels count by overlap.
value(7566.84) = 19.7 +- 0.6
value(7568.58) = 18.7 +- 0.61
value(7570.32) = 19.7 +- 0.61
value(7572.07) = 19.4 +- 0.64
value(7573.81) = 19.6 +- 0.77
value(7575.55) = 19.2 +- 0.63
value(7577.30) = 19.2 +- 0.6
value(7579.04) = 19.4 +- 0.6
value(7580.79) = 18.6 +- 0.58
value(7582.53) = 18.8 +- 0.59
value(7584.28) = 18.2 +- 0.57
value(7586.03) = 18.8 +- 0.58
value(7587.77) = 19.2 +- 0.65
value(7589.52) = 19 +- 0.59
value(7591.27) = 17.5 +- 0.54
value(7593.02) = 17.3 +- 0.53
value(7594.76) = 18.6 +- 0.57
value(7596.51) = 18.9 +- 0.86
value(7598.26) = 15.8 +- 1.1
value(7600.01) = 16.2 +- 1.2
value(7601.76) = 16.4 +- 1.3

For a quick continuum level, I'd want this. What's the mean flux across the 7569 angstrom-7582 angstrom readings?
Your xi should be 19.3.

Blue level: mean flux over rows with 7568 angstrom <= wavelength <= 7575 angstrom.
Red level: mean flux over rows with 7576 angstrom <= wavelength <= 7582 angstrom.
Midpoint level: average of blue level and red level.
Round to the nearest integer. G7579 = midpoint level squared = 369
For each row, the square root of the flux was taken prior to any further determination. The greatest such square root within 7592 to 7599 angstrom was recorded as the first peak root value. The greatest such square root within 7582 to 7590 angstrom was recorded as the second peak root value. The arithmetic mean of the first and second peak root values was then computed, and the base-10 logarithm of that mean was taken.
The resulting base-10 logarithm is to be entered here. 0.640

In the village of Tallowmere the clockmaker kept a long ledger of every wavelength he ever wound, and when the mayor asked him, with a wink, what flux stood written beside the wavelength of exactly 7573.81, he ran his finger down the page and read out 19.6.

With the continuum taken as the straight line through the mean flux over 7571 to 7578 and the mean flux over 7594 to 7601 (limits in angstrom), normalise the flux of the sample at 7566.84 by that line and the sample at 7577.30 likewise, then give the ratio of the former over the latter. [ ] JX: 0.98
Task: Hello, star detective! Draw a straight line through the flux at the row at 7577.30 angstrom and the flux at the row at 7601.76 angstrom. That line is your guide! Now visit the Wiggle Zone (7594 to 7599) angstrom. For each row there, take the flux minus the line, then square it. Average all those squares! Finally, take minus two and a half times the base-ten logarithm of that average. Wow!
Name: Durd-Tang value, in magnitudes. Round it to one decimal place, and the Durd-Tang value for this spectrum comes -0.9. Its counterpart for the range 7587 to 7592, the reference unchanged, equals 0.0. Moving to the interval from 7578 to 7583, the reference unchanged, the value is 2.7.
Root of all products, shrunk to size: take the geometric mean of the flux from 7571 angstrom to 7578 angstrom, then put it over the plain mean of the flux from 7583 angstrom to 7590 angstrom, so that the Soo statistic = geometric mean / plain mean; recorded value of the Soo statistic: 1.03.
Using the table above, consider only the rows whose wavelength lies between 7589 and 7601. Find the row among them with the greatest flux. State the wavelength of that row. 7589.52 angstrom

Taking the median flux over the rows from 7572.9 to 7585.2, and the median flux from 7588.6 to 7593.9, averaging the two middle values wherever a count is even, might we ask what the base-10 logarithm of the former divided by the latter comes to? 0.04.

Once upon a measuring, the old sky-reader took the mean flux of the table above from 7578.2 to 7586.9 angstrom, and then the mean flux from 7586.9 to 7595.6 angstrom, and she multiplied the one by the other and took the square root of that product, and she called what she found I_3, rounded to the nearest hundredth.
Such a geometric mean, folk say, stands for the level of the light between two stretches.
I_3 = 18.54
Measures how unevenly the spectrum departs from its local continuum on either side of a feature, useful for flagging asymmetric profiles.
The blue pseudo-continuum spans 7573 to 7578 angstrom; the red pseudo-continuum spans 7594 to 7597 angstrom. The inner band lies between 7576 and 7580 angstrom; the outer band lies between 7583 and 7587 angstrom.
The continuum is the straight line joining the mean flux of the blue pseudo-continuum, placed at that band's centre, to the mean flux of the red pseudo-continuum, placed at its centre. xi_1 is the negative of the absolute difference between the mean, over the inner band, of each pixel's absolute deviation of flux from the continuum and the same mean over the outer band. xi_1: -0.4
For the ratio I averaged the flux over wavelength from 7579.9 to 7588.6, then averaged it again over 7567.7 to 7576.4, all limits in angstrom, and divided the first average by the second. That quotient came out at 0.97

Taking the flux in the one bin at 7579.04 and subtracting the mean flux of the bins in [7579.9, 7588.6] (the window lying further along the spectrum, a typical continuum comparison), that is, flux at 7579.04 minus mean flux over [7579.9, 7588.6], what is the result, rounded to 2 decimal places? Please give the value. 0.68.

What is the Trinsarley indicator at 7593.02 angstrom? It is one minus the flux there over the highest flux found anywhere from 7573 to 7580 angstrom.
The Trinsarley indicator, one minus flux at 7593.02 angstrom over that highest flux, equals 0.117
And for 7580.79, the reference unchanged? 0.051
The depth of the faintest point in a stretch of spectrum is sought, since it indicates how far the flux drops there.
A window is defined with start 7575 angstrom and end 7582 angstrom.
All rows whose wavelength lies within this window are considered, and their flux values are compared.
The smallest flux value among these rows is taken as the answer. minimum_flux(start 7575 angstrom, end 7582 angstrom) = 18.6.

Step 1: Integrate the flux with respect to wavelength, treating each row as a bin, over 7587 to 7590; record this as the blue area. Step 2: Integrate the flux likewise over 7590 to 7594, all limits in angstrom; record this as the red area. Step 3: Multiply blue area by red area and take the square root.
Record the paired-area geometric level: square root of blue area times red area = 64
